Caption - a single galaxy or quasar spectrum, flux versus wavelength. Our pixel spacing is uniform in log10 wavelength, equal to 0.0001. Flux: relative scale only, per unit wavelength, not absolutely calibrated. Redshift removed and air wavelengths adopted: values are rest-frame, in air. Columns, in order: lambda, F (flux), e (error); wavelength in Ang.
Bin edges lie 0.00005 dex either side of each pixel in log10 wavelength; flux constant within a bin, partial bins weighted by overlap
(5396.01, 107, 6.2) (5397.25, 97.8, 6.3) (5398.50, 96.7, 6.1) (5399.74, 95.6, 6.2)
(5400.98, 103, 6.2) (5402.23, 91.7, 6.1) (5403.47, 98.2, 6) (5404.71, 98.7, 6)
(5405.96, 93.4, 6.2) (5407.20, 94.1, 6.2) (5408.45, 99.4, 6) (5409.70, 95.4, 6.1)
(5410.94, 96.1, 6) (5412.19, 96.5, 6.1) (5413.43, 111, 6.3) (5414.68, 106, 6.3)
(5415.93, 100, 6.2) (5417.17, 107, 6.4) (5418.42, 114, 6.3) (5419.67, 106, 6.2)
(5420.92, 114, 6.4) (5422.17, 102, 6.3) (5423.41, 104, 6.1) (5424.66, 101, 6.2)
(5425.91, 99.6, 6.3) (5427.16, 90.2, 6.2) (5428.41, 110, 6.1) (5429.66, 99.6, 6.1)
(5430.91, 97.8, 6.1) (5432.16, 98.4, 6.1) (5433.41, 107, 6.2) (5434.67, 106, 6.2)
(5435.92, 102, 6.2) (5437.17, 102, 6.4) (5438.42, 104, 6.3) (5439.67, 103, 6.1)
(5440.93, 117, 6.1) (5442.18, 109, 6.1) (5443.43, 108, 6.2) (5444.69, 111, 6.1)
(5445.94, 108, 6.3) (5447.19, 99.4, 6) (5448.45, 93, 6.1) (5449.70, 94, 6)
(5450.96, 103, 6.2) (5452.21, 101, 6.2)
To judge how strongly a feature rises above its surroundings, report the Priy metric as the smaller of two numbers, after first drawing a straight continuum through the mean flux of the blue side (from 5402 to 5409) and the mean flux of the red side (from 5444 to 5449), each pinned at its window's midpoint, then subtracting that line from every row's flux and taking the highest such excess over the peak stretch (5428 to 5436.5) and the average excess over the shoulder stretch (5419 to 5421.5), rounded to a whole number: 10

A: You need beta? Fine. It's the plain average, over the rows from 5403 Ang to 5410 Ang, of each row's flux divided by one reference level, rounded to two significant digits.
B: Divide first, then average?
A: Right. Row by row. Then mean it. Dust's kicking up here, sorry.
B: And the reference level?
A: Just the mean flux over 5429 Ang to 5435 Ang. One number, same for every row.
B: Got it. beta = 0.95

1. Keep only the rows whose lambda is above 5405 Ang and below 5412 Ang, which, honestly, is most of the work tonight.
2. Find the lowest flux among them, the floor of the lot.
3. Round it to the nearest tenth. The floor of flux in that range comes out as 93.4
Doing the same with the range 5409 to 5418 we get 95.4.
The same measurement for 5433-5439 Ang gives 102.0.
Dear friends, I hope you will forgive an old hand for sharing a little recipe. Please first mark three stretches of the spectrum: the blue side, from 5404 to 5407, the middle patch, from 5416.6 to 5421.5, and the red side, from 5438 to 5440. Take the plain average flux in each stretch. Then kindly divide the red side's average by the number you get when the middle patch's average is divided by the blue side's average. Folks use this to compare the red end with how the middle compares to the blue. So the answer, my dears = 90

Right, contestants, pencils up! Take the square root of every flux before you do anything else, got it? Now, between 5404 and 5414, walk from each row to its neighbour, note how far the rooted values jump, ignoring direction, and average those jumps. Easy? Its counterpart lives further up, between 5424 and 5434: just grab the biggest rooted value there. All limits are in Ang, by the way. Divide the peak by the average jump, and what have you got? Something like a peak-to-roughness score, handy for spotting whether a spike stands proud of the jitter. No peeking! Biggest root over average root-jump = 47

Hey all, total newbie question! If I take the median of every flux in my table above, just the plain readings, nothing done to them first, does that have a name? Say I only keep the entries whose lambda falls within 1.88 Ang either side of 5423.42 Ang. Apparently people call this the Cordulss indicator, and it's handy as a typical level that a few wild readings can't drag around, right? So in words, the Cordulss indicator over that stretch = 102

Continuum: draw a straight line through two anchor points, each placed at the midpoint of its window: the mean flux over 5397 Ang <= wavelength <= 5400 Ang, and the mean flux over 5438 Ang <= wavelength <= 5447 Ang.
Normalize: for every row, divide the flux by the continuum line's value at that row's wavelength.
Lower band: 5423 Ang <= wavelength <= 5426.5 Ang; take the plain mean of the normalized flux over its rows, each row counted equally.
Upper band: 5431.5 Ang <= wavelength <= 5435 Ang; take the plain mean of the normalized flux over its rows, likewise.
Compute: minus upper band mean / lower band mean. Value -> -1.00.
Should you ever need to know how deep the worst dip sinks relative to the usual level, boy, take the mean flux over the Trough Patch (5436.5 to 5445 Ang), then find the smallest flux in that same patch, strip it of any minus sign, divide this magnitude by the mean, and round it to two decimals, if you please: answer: 0.95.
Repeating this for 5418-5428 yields 0.87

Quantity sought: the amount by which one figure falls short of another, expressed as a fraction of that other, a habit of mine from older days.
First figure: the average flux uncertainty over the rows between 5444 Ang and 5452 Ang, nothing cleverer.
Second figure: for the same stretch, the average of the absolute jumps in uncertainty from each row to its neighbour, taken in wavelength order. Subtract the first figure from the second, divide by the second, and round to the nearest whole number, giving -33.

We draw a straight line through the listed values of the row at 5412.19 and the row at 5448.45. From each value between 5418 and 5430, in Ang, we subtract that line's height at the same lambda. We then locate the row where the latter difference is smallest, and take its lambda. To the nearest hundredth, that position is 5427.16 Ang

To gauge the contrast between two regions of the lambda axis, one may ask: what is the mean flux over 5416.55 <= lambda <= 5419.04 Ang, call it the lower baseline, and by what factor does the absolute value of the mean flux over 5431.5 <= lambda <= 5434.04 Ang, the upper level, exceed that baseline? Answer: 0.93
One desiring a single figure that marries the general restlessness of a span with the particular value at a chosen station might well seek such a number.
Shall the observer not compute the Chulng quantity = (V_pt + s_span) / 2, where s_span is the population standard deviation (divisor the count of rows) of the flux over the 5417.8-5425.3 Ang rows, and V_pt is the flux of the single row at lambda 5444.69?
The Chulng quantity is 58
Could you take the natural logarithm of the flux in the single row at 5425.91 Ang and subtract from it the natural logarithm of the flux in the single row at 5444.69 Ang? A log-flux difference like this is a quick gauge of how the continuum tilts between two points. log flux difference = -0.11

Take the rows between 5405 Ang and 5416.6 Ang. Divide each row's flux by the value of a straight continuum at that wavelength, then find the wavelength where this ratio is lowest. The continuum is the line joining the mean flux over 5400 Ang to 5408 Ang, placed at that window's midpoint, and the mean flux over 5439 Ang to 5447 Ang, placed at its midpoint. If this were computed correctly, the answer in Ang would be 5405.96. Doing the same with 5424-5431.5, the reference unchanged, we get 5427.16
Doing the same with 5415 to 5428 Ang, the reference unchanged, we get 5427.16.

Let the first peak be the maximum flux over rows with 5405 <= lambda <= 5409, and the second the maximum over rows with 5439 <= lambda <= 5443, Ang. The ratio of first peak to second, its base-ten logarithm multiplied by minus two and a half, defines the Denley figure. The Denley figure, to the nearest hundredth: 0.18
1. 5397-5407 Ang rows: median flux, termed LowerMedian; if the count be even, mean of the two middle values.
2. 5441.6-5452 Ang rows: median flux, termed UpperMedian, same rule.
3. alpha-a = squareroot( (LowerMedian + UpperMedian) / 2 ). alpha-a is 10.1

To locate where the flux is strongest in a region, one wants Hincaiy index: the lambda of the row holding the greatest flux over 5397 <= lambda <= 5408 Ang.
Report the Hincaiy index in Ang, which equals 5400.98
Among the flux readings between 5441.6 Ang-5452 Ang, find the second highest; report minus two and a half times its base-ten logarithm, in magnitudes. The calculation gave -5.09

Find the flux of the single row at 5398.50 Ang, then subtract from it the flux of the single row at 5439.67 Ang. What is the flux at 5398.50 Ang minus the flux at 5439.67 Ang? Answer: -6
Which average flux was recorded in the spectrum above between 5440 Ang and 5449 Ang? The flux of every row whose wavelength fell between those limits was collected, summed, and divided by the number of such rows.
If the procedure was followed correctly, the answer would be 106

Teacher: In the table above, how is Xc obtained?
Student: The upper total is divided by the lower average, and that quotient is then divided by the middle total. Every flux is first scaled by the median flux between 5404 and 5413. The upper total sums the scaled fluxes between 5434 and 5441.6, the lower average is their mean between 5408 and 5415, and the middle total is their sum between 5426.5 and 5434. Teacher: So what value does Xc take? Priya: 1.00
